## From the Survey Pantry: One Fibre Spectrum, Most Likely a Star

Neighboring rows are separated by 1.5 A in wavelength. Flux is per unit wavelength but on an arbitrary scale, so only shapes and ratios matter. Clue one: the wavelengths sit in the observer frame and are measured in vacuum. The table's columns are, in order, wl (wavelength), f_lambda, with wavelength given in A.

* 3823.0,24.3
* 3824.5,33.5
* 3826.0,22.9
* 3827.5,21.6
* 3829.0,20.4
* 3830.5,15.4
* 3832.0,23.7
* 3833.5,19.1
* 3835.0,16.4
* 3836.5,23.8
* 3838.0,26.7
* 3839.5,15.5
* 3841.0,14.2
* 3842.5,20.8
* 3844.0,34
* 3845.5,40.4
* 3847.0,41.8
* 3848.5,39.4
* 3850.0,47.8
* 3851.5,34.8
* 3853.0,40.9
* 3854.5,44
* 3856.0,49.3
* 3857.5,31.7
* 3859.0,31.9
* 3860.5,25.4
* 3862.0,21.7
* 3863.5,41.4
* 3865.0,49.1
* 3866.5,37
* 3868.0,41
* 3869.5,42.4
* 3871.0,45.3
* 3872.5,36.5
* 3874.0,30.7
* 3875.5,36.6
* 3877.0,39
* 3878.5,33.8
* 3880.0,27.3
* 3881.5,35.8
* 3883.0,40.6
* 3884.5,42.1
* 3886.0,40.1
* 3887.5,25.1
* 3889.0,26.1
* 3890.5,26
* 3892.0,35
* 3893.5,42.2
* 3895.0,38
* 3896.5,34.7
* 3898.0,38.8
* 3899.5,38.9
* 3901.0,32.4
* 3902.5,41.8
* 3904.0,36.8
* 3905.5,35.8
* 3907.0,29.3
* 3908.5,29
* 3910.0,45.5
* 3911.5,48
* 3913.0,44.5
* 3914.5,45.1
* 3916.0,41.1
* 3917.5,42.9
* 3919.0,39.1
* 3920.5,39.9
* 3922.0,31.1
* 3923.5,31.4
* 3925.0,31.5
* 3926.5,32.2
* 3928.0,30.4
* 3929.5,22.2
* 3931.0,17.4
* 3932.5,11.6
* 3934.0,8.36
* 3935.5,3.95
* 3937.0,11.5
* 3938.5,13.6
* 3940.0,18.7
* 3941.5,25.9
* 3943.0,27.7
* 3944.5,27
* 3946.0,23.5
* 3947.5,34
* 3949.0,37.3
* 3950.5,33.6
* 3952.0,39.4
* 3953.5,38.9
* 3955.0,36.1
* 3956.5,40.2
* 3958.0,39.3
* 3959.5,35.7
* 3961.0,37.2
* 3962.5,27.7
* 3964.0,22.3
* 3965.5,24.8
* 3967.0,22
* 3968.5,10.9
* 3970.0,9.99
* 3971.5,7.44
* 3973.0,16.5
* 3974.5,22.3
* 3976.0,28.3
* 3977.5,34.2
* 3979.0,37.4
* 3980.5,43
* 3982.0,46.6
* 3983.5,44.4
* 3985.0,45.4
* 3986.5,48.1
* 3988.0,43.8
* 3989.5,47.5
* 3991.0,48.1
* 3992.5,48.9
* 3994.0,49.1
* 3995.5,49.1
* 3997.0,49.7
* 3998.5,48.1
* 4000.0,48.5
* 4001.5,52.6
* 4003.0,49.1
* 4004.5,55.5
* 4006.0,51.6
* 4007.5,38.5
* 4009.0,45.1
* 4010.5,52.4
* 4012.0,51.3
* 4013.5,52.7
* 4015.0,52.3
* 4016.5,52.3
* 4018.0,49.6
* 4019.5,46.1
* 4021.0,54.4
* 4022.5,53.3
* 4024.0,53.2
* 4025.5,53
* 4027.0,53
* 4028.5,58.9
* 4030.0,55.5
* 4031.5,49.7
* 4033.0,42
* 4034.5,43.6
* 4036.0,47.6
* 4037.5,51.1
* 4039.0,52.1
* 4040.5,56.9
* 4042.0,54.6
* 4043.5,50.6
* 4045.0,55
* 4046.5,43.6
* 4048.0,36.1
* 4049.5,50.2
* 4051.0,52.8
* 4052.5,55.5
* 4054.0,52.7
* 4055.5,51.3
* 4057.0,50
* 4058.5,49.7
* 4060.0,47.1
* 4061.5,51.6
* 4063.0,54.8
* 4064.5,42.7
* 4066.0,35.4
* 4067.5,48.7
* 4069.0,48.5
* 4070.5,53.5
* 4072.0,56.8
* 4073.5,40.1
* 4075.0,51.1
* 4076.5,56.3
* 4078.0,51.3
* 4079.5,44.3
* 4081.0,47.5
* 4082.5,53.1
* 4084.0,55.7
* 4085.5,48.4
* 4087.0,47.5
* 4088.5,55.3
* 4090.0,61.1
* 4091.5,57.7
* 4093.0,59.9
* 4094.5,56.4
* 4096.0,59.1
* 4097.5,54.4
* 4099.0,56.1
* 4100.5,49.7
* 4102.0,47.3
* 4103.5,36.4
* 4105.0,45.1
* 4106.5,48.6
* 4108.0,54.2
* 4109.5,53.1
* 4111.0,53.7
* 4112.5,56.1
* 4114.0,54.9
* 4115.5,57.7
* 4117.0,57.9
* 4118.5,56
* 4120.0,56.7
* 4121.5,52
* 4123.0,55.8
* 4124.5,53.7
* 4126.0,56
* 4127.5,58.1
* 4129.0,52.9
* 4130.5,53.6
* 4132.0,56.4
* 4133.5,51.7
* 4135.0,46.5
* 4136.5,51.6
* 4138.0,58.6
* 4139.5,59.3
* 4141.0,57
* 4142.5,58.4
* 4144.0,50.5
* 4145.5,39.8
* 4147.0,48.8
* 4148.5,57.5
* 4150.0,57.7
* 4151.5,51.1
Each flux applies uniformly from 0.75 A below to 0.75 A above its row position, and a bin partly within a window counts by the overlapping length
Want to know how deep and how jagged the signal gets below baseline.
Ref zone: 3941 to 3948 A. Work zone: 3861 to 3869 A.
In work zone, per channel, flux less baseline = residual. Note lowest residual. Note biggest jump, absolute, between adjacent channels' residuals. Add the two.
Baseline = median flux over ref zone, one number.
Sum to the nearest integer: 14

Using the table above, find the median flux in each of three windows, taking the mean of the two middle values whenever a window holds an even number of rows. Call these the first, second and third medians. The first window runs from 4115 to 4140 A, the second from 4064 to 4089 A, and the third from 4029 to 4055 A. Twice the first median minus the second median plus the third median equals 114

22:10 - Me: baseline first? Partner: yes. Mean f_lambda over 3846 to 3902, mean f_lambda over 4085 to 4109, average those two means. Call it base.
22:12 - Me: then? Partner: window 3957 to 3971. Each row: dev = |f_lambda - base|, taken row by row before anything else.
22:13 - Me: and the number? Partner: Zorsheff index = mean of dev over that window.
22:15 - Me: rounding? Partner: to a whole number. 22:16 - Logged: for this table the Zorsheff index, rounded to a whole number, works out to 19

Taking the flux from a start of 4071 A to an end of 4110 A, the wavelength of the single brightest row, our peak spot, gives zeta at 4090.0 A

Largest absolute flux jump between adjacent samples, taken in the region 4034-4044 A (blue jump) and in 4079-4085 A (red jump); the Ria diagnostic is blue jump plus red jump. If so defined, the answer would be 10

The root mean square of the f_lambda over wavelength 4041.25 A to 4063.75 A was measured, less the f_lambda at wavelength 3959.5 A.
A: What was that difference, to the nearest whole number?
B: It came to 15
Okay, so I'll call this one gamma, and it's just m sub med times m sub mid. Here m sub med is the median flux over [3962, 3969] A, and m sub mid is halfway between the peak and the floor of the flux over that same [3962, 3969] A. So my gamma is 430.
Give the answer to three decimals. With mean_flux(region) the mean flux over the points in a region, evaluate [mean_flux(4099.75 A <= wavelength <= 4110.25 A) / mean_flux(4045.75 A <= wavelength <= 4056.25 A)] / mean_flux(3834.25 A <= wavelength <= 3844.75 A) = 0.045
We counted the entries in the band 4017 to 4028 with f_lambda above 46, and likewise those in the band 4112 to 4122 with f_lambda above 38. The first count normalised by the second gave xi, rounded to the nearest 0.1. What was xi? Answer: 1.0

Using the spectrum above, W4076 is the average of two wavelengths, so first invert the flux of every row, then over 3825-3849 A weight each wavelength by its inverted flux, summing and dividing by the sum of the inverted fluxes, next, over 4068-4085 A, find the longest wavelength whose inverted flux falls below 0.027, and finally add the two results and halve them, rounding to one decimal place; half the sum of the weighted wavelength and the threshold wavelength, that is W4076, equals 3960.1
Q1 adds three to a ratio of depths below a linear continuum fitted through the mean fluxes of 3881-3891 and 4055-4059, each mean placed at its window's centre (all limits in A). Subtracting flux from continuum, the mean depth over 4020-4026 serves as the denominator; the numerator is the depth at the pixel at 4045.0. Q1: 3.9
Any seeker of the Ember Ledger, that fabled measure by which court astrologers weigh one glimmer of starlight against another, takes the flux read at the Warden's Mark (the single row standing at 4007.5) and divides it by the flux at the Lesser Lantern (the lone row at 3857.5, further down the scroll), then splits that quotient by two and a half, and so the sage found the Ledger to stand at 0.49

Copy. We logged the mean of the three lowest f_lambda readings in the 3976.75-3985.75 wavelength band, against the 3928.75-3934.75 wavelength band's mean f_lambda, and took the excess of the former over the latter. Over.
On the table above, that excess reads 23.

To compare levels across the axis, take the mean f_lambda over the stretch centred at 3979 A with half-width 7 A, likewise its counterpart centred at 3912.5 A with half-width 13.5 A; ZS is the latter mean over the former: 1.1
